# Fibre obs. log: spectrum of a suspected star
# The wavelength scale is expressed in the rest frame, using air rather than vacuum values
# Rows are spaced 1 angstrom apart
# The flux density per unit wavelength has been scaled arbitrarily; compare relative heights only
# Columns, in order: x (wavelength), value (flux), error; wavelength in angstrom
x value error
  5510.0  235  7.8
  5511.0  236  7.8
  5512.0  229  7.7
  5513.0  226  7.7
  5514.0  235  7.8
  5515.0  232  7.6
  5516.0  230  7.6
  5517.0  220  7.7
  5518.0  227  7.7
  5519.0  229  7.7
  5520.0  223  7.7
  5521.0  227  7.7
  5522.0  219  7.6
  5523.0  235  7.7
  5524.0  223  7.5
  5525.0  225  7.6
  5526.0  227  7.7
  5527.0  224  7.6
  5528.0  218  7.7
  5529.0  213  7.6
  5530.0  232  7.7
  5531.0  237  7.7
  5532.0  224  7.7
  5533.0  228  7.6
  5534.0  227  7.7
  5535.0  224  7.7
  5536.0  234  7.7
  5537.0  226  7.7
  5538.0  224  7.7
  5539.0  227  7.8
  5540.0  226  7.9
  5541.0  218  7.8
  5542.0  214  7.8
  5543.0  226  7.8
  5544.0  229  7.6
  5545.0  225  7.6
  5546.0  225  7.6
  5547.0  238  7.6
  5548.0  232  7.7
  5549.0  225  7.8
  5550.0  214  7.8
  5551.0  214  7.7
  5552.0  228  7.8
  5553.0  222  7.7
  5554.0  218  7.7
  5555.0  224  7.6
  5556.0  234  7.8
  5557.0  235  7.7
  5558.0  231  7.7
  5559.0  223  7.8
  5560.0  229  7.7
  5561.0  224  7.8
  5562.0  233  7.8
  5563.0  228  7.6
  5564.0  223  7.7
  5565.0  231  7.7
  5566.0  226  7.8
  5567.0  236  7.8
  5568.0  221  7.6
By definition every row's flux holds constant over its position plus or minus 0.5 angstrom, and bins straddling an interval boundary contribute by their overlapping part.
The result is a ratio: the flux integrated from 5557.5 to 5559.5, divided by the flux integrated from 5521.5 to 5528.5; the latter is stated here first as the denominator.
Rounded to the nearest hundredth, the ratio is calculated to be 0.29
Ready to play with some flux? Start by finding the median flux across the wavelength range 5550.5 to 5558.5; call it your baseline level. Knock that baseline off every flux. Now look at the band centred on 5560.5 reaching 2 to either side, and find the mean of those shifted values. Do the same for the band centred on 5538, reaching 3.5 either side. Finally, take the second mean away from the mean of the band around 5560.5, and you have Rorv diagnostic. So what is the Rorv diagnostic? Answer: 2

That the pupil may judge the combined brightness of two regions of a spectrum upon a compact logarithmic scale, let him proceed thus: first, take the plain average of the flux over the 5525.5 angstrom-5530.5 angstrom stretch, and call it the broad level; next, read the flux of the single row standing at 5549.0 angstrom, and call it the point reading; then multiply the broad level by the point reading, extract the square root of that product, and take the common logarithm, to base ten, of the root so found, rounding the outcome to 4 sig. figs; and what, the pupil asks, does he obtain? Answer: 2.350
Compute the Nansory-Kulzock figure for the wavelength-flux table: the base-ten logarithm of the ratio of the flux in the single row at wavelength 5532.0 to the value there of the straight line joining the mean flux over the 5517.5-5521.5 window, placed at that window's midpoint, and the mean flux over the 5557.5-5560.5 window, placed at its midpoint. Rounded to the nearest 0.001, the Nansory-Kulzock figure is -0.006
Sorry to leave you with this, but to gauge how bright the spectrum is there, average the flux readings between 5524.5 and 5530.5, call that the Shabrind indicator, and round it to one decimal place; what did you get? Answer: 223.2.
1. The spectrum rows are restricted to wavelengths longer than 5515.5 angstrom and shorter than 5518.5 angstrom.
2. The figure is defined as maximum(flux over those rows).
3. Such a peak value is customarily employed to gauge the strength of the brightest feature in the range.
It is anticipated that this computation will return 230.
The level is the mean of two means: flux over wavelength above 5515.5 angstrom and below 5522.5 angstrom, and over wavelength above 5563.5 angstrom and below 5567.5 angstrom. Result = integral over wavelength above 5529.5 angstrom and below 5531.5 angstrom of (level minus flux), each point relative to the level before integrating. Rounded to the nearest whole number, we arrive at -15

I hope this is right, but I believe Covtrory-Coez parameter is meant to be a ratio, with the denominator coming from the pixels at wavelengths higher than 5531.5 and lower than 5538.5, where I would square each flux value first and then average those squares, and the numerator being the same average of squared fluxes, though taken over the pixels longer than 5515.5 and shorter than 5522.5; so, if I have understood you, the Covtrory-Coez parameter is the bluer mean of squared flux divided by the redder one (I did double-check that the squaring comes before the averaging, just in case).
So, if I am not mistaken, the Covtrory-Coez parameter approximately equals 0.99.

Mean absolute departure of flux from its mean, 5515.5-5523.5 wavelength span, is 4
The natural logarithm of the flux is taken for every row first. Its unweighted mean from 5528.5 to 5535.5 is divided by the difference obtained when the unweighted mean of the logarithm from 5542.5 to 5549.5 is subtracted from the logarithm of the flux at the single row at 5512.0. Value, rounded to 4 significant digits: 2620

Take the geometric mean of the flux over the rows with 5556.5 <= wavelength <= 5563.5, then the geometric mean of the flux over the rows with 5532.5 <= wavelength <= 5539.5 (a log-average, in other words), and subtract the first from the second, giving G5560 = -1.8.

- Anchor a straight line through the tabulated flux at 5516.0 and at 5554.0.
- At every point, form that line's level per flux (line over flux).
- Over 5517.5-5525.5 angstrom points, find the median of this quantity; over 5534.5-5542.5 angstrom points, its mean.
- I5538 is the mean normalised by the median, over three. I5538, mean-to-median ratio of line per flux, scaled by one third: 0.328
